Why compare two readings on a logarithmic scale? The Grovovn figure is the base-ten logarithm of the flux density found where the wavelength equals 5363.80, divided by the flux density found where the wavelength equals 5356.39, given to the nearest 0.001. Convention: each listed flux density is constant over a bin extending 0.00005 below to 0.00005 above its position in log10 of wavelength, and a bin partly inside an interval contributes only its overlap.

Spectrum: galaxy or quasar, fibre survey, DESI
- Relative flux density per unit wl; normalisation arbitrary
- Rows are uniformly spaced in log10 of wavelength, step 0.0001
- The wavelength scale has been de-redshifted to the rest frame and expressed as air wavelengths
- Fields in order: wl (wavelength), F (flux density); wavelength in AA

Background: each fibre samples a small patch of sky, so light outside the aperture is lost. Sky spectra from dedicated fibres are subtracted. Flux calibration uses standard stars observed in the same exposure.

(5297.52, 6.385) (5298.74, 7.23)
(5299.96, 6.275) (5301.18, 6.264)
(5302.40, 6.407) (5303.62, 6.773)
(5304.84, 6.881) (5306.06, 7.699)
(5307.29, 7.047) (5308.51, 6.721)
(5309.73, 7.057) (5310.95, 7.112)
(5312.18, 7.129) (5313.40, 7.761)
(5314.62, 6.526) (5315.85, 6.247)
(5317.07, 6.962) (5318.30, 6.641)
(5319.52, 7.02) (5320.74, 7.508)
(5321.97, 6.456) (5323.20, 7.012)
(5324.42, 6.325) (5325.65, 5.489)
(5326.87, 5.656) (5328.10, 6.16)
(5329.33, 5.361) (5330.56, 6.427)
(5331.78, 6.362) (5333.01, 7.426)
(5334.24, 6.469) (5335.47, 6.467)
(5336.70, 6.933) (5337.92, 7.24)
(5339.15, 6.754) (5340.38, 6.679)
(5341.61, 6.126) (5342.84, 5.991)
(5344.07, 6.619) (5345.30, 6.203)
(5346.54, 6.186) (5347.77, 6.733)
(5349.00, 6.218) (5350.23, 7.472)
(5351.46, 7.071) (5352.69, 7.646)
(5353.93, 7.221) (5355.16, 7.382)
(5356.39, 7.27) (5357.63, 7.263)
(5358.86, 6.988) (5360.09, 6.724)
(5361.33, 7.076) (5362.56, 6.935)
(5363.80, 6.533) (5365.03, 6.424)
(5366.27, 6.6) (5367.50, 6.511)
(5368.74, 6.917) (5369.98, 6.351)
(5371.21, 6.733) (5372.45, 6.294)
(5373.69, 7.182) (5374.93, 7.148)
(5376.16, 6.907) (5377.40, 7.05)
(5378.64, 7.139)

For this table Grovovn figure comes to -0.046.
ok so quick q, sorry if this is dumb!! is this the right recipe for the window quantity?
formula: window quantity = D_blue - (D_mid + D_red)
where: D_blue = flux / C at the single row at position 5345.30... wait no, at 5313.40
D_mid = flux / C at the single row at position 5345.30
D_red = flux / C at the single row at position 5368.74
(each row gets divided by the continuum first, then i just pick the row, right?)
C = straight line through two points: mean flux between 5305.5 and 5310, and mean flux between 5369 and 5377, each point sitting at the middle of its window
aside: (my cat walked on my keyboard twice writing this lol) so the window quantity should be -0.82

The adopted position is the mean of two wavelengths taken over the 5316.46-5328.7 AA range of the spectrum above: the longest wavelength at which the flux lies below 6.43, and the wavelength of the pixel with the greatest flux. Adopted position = 5324.4 AA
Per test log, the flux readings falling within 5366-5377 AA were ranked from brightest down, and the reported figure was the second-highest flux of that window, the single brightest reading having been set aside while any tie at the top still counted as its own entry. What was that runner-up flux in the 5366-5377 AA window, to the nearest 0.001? 7.148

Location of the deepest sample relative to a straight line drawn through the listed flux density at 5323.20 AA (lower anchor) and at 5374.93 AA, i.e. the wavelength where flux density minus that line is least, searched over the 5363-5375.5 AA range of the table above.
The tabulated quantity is 5372.45 AA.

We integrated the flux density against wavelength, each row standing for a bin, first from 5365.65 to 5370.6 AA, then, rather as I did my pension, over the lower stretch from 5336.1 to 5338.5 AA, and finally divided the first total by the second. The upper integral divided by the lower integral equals 1.9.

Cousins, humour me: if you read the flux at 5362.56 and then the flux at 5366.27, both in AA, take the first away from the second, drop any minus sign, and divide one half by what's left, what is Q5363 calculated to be 1.5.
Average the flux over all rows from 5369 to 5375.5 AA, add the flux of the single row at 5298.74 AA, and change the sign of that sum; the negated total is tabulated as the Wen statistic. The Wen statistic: -14.0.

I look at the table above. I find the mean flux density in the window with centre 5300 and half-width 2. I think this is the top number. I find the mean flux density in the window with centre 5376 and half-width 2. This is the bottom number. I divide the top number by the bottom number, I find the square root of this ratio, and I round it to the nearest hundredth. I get 0.97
